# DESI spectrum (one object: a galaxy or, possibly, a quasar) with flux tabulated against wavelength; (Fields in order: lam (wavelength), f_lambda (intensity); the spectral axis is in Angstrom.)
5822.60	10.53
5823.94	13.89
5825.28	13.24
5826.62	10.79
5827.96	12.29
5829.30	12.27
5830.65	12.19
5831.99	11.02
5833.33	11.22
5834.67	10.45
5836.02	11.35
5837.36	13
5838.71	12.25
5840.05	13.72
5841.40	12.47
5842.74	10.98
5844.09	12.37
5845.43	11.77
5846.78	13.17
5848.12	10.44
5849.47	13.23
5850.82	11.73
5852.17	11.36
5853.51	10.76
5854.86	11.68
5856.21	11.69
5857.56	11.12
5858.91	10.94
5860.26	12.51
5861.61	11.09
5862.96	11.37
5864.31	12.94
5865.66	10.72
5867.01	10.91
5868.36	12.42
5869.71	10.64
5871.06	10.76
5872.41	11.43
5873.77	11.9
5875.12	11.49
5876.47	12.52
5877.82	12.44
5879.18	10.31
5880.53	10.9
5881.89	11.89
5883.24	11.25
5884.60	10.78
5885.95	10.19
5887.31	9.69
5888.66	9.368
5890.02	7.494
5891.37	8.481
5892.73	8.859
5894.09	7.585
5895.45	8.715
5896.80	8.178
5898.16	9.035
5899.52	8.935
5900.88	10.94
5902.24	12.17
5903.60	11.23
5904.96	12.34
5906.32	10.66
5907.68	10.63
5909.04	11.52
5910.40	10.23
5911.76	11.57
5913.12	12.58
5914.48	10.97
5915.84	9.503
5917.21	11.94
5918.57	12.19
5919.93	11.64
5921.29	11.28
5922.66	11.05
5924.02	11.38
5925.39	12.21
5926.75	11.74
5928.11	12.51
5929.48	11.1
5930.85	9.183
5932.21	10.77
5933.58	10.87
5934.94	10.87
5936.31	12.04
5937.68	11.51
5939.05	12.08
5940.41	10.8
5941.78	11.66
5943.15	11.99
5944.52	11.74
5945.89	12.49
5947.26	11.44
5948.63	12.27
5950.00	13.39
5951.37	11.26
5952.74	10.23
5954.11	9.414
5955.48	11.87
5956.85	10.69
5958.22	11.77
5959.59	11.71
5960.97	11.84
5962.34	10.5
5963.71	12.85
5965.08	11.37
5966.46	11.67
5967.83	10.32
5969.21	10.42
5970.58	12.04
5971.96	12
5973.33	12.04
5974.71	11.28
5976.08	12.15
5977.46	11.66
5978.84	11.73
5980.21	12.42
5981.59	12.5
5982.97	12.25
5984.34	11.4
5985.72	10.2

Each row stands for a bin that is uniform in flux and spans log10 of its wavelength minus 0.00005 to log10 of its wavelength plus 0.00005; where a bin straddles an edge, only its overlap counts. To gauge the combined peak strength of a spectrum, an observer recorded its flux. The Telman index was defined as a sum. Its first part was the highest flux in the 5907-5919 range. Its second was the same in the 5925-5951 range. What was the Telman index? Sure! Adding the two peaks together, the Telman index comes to 26.0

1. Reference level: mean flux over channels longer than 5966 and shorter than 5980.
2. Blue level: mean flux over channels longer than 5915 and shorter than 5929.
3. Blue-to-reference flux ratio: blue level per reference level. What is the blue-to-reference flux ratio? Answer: 1.00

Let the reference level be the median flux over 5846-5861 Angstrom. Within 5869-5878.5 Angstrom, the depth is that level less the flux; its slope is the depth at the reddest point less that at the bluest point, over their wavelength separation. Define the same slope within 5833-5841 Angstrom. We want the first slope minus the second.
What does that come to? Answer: 0.15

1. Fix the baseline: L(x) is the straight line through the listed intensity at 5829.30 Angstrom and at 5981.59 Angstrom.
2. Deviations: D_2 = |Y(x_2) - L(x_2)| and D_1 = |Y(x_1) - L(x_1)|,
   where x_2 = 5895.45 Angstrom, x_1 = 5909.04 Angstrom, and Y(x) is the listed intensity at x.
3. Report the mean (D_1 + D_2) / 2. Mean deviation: 2.3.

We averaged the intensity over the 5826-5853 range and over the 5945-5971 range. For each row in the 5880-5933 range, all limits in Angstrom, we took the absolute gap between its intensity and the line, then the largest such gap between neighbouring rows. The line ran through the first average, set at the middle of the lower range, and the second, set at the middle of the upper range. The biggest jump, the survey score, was 2.0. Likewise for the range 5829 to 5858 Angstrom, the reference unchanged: 1.5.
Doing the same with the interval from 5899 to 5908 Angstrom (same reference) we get 2.0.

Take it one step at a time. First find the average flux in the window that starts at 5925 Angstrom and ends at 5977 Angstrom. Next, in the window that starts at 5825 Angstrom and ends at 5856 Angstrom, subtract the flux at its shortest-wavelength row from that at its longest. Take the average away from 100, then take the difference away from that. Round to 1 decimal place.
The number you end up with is 90.1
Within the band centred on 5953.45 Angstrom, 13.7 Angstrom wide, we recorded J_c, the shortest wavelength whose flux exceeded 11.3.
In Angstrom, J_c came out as 5947.26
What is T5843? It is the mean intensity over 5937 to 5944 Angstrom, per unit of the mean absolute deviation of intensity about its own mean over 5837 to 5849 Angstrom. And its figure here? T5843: 14.8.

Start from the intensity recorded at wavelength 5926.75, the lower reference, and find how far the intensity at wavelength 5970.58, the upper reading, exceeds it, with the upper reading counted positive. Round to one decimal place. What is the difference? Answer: 0.3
